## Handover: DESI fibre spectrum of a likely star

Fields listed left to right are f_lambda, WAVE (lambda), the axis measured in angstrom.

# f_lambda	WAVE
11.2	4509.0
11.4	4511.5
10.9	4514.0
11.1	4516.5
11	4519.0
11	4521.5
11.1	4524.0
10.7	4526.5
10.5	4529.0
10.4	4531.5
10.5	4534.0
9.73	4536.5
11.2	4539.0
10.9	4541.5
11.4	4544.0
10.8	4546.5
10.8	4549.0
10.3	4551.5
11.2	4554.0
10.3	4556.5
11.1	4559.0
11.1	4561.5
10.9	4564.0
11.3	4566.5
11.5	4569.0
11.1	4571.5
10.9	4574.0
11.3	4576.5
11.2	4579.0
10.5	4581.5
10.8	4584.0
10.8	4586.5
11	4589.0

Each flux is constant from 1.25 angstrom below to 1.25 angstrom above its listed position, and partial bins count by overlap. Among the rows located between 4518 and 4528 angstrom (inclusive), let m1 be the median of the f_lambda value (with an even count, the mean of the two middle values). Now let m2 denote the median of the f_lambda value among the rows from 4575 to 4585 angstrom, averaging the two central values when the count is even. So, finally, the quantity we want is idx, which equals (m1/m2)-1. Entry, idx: 0.00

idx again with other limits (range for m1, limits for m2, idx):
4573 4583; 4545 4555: 0.02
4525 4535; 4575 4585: -0.05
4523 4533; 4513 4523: -0.04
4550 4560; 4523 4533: 0.01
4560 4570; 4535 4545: 0.01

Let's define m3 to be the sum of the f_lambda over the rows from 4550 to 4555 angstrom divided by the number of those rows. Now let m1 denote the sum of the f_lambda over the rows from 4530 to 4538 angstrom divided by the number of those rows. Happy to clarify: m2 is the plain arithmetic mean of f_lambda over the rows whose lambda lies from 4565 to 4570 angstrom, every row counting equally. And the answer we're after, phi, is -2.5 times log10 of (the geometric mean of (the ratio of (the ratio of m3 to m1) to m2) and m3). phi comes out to 0.004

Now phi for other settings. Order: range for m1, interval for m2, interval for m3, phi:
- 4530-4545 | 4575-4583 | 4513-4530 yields -0.006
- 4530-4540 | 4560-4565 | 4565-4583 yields -0.039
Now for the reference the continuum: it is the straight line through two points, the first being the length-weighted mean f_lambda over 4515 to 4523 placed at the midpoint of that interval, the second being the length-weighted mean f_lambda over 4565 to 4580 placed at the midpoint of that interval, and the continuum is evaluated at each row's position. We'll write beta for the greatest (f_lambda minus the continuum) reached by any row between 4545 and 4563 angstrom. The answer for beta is 0.05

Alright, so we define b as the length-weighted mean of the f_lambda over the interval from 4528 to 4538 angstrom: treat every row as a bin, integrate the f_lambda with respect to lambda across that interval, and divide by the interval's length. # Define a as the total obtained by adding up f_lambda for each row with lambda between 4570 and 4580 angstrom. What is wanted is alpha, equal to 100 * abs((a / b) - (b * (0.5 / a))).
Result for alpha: 420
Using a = 44.5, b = 10.3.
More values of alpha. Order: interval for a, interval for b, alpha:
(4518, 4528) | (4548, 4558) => 399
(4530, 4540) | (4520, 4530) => 373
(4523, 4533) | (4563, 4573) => 368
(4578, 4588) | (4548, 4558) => 394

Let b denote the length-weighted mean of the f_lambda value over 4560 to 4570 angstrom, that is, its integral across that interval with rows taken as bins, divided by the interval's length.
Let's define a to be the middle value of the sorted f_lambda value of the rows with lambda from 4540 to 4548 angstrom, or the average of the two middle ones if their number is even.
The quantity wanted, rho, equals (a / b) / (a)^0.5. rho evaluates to 0.295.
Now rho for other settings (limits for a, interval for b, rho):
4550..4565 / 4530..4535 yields 0.317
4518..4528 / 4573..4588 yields 0.304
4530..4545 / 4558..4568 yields 0.294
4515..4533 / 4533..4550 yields 0.308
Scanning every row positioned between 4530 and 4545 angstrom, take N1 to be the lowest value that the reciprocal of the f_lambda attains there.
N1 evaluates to 0.0877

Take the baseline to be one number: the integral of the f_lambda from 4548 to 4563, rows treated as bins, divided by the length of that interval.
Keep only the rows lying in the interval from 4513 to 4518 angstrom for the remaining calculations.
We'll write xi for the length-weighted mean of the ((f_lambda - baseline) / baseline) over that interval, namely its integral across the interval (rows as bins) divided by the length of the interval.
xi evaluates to 0.019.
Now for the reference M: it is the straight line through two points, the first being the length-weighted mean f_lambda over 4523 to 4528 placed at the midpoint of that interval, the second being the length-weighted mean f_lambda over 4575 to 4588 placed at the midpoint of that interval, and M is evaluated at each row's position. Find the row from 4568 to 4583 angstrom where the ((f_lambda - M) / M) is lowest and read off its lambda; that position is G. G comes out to 4581.5 angstrom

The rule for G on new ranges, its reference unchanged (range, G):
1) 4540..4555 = 4551.5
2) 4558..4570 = 4564.0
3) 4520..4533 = 4531.5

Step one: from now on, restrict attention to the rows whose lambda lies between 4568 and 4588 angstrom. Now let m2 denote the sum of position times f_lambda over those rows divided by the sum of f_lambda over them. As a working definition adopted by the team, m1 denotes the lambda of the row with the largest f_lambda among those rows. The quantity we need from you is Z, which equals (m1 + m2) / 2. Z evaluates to 4573.3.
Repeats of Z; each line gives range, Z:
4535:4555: 4544.7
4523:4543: 4535.9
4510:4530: 4515.8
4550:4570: 4564.7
